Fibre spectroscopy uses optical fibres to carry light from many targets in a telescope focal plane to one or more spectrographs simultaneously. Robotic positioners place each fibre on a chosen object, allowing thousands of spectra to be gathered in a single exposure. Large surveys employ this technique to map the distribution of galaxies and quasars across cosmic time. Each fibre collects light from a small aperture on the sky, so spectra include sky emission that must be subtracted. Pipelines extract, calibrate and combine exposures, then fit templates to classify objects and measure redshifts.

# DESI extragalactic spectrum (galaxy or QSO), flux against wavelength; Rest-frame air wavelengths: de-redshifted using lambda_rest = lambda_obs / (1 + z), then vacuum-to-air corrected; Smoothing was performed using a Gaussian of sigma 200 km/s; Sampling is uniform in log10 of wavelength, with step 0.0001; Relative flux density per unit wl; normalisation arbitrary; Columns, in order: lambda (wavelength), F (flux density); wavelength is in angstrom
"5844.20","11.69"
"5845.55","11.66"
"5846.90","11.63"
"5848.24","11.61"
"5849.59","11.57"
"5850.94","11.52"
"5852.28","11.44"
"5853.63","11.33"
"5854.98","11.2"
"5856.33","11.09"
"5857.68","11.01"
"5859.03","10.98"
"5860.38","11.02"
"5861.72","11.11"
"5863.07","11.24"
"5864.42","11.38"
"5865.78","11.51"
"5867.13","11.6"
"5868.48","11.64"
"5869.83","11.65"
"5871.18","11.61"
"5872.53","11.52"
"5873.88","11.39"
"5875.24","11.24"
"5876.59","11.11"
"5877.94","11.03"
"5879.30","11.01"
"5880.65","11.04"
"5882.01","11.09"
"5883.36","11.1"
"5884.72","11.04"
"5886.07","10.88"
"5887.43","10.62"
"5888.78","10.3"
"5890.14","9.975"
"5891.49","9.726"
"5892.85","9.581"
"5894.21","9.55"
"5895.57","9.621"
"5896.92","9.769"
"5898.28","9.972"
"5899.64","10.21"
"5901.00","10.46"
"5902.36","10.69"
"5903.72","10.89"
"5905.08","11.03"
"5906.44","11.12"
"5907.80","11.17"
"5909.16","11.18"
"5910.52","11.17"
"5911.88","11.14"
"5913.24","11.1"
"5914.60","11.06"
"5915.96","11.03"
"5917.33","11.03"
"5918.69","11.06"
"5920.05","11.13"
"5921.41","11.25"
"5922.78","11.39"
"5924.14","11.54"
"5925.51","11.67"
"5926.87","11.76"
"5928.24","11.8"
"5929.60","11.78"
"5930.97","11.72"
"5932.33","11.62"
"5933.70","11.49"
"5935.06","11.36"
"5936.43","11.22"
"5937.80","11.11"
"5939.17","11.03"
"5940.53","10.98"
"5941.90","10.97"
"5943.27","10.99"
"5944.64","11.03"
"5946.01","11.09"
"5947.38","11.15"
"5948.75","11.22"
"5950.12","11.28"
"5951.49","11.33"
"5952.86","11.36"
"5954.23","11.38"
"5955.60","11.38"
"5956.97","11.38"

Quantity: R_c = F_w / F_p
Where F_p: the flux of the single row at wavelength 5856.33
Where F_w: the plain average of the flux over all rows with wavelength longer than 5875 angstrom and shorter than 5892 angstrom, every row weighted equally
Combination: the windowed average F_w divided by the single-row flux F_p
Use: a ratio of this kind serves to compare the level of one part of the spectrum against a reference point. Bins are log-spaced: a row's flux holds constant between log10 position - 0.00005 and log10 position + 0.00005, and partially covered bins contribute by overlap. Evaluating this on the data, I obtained 0.97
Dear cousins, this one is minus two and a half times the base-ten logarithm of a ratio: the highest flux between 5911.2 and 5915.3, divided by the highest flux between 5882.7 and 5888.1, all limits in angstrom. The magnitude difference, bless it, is 0.00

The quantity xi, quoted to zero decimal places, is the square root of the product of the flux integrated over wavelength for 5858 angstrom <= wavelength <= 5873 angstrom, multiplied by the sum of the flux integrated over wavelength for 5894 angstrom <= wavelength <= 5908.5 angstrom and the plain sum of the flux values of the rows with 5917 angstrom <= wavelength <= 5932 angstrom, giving 218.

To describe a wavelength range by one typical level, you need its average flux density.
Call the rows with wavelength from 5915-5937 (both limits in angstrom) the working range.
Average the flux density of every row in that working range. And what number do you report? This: 11.4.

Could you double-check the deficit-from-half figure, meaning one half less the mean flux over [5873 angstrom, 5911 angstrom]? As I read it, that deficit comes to -10.1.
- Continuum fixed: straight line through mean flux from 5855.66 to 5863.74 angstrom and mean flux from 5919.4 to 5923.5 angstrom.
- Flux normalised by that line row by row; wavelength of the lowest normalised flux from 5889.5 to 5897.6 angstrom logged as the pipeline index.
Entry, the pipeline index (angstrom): 5894.21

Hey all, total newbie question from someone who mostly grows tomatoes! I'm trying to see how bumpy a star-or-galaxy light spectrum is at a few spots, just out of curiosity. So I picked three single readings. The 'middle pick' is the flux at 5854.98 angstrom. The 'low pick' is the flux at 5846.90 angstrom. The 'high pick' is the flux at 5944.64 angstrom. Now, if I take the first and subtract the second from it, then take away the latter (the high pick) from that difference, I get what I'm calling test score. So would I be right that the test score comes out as -11.5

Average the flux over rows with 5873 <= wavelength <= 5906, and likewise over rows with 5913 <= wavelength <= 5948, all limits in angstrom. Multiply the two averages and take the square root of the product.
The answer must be 10.9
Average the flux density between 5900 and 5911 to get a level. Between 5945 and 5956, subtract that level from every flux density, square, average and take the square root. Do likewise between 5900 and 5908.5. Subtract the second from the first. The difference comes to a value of 0.1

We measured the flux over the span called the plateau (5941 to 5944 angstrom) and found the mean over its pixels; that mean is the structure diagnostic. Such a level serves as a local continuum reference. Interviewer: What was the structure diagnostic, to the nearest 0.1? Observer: 11.0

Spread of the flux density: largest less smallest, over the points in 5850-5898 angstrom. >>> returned 2.1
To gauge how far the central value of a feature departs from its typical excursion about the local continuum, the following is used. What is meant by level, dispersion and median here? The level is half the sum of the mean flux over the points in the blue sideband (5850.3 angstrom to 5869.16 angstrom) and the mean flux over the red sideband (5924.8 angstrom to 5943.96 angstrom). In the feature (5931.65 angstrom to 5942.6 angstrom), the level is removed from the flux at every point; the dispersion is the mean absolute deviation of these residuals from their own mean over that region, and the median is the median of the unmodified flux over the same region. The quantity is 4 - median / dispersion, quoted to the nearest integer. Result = -52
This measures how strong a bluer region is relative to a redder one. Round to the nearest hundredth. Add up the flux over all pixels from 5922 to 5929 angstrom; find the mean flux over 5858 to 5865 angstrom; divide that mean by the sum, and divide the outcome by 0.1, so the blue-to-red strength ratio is 1.92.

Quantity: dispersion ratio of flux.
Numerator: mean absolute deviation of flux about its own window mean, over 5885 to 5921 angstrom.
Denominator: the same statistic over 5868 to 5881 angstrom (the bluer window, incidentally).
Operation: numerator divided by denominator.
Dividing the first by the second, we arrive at 2.2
